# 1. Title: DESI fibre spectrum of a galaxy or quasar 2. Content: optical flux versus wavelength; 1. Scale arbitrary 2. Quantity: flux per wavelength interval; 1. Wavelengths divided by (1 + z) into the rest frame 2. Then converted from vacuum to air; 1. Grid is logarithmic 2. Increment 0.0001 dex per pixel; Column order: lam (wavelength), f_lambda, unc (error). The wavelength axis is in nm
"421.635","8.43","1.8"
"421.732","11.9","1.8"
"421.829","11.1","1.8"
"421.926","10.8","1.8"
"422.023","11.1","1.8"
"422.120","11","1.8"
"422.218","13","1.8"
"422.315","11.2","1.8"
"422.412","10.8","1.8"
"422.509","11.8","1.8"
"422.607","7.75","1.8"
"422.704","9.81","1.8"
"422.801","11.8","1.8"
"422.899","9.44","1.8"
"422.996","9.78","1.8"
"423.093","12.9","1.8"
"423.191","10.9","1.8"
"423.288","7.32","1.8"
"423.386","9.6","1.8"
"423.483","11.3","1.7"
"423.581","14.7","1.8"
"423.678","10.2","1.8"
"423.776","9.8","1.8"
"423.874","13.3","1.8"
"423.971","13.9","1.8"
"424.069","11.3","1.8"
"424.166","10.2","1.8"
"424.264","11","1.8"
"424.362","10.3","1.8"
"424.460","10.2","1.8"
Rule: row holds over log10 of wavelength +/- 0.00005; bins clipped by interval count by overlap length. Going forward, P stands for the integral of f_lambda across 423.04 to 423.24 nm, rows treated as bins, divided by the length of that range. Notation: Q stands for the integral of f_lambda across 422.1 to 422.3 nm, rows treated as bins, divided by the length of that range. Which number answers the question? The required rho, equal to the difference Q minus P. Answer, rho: 0.1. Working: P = 11.9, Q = 12.0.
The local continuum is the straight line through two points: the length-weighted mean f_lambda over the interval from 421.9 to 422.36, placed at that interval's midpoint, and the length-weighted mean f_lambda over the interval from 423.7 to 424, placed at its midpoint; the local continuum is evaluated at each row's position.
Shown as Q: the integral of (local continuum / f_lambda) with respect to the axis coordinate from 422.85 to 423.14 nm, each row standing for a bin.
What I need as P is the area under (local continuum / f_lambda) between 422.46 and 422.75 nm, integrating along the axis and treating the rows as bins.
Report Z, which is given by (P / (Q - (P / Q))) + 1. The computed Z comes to 0.54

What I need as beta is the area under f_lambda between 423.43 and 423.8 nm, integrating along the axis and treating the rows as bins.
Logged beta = 4.29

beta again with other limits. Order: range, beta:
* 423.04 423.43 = 3.97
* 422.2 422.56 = 4.17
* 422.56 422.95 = 3.79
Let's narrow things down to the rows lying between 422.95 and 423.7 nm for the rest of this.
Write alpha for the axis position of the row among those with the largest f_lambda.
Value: 423.581 nm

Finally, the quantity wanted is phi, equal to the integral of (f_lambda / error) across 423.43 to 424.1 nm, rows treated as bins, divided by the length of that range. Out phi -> 6.8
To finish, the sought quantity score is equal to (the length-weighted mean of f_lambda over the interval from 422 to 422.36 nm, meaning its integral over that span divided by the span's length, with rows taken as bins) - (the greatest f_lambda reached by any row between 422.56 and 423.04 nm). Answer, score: -0.2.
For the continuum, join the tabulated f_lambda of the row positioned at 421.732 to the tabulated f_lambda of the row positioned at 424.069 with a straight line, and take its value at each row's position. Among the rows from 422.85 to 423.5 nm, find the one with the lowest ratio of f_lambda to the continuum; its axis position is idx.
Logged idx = 423.288 nm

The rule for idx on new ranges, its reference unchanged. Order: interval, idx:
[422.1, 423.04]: 422.607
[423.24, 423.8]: 423.288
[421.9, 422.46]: 421.926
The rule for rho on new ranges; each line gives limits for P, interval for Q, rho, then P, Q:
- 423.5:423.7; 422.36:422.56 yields -1.3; 12.6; 11.3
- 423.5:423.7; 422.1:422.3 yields -0.6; 12.6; 12.0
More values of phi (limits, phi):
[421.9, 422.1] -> 6.1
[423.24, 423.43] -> 4.7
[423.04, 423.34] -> 5.7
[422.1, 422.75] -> 6.0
